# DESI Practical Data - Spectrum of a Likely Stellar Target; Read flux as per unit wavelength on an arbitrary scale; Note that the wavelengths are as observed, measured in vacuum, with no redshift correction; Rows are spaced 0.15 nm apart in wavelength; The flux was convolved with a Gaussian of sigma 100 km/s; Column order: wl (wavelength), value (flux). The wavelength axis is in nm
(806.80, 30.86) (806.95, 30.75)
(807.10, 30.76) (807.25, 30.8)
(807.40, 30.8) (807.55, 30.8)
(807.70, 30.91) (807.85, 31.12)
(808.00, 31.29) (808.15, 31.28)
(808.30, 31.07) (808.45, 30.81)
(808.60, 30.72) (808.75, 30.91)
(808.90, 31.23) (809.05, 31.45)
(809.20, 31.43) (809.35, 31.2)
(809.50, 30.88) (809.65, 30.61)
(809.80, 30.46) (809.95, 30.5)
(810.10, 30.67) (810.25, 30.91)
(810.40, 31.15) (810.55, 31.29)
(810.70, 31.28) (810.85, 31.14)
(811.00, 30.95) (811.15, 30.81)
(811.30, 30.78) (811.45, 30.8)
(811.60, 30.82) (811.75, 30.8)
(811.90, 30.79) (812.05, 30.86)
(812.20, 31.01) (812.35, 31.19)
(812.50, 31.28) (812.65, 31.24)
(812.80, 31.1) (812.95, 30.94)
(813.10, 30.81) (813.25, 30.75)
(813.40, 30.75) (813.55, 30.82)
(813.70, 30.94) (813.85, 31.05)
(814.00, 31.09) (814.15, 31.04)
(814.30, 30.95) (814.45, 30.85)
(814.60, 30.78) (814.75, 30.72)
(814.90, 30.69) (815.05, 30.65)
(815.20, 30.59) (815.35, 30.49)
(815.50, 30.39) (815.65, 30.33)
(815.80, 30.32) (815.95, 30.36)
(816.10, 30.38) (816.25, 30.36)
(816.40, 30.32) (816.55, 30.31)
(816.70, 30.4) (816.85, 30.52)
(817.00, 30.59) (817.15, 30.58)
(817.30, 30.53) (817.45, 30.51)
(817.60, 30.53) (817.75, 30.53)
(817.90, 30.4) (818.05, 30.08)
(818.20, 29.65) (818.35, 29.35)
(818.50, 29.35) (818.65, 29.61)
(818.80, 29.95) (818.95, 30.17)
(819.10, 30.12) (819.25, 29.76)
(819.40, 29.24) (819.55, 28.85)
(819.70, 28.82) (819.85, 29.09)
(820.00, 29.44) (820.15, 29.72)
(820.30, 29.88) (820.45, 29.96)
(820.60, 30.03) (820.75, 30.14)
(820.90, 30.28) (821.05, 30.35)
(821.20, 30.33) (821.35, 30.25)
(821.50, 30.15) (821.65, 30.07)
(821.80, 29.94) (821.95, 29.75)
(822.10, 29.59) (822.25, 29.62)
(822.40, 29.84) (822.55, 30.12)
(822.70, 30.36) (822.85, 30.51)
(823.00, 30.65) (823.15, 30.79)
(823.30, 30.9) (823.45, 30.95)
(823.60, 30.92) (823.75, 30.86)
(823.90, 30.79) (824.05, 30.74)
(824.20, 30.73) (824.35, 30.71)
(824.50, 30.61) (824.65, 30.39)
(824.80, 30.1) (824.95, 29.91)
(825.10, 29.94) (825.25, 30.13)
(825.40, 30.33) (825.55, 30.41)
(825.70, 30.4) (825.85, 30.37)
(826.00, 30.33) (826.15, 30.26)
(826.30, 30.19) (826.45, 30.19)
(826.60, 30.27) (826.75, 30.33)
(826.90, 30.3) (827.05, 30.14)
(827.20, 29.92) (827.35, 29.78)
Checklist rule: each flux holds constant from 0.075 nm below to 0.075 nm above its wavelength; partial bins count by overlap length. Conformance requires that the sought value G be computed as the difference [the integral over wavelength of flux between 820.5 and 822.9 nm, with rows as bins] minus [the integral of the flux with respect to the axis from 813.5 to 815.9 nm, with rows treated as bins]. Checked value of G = -1.6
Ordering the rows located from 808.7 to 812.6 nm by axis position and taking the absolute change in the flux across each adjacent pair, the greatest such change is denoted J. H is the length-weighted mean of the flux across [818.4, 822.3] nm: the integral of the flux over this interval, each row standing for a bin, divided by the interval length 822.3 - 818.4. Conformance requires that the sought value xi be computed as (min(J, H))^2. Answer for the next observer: 0.10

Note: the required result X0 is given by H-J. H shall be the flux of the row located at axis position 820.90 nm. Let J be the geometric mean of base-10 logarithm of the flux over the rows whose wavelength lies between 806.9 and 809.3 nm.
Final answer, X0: 28.8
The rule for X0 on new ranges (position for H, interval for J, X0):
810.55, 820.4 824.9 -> 29.8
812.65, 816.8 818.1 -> 29.8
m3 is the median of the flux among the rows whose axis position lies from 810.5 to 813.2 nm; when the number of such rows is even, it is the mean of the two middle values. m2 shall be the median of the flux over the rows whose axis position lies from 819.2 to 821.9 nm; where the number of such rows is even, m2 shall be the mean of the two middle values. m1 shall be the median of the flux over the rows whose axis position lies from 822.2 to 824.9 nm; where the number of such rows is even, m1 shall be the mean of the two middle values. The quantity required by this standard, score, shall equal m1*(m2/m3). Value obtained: 29.7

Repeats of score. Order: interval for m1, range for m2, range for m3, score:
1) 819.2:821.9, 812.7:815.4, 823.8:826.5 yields 30.4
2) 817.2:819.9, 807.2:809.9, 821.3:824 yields 30.5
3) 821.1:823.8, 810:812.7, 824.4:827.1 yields 30.9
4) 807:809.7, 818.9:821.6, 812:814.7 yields 30.0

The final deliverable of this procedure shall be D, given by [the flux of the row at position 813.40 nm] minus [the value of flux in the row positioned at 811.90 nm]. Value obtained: -0.04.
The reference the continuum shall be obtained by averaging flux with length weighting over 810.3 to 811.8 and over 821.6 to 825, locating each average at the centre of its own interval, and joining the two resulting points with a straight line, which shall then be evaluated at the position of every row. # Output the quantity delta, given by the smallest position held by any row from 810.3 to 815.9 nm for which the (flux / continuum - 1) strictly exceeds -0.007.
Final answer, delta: 810.40 nm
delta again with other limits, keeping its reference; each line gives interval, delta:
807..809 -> 807.85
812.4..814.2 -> 812.50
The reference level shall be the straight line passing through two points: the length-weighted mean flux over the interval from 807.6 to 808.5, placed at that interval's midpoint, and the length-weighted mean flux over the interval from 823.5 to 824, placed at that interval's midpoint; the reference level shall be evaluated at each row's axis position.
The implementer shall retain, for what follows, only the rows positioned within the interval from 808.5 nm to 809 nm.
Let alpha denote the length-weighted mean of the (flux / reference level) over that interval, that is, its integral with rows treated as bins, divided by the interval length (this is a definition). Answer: 0.997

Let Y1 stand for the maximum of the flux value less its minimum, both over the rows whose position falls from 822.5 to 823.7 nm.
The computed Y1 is 0.83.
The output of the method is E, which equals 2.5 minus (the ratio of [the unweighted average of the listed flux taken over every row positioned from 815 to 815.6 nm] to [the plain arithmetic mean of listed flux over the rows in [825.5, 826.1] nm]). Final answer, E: 1.49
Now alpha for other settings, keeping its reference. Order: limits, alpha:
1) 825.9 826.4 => 0.982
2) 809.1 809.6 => 1.003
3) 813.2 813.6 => 0.993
